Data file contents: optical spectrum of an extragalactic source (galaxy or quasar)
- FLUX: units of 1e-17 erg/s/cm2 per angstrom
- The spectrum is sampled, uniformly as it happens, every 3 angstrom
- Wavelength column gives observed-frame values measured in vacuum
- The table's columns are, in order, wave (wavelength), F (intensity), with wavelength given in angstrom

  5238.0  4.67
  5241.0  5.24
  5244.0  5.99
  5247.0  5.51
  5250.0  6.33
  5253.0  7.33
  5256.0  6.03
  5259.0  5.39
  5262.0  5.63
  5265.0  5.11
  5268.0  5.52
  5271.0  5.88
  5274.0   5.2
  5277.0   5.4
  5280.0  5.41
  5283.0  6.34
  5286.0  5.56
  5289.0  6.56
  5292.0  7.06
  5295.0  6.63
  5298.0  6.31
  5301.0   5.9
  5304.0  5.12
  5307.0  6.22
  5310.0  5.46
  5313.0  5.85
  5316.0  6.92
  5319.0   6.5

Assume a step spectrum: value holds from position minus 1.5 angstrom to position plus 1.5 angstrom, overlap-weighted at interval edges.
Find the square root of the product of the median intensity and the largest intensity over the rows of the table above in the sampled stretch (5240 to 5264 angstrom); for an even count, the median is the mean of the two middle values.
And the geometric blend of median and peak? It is 6.5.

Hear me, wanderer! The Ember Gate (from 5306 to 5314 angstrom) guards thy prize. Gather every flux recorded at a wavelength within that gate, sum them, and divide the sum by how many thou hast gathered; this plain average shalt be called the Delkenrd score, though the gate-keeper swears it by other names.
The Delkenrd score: 5.8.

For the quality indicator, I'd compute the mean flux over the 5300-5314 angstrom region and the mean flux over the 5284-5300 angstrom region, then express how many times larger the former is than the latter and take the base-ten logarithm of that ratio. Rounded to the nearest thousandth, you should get -0.051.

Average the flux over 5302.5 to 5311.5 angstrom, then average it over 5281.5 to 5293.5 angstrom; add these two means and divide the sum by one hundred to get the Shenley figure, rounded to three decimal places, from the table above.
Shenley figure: 0.120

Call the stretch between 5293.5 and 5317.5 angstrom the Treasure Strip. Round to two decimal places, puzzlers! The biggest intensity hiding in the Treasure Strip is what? 6.92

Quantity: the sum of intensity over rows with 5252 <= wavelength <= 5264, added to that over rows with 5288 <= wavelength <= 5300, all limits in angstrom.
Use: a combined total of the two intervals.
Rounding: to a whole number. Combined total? 51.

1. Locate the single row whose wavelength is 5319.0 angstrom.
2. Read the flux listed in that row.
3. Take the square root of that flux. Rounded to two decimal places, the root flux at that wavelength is 2.55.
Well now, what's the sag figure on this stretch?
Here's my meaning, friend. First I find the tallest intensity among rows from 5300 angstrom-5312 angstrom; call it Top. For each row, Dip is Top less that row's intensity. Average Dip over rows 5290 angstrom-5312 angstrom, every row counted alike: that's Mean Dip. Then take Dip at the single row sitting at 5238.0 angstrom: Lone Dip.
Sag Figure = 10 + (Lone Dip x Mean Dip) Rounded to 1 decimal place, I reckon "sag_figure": 10.2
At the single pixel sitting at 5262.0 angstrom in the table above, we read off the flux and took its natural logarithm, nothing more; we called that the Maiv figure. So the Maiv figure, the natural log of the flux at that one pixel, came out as 1.73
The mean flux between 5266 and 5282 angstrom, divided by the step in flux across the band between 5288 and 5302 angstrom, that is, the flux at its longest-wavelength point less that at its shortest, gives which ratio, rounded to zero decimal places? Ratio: -8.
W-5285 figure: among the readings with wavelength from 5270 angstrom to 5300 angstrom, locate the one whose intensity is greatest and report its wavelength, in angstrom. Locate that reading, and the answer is 5292.0 angstrom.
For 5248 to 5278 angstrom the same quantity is 5253.0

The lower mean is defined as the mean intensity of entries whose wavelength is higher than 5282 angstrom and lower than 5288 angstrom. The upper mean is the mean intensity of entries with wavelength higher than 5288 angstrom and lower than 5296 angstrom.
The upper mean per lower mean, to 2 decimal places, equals 1.13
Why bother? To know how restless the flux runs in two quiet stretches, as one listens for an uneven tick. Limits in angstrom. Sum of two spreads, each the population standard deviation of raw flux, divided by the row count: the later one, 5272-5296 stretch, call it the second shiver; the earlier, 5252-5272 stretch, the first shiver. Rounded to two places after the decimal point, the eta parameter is 1.33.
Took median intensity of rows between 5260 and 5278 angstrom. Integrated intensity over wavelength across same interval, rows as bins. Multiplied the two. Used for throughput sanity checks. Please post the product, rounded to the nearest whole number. 536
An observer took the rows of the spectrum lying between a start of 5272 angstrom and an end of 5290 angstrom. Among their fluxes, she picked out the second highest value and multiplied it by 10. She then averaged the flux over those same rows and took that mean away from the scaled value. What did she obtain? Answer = 57.7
